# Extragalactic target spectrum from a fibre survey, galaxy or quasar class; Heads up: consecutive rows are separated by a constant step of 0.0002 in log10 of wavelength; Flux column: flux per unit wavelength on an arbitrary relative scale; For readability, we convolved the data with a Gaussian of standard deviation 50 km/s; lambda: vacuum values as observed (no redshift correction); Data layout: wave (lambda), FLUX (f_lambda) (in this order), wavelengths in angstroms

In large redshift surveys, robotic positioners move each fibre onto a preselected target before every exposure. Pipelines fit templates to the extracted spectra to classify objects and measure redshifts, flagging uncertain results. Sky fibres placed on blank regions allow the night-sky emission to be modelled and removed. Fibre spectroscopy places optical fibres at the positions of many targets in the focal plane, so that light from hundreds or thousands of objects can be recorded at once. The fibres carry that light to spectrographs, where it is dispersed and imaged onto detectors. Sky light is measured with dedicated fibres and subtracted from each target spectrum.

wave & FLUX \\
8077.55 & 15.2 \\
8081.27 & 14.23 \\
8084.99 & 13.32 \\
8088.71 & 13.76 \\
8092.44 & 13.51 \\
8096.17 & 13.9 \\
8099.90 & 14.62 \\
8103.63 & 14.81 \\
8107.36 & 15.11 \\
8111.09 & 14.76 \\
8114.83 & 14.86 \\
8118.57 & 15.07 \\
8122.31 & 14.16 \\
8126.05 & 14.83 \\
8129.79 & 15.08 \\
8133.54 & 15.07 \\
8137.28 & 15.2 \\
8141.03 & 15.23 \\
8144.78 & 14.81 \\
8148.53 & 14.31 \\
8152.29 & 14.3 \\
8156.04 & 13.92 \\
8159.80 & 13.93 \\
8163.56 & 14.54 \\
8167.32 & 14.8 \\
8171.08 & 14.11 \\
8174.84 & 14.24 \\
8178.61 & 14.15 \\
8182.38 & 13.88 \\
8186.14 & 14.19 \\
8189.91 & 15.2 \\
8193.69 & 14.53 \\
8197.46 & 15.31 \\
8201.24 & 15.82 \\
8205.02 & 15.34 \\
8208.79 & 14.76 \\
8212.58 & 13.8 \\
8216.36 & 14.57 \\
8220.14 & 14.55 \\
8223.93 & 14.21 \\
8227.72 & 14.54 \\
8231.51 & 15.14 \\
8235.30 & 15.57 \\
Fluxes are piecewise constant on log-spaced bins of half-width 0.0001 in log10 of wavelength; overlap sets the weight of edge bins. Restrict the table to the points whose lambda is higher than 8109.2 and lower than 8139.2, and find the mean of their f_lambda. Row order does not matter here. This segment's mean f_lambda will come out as 14.9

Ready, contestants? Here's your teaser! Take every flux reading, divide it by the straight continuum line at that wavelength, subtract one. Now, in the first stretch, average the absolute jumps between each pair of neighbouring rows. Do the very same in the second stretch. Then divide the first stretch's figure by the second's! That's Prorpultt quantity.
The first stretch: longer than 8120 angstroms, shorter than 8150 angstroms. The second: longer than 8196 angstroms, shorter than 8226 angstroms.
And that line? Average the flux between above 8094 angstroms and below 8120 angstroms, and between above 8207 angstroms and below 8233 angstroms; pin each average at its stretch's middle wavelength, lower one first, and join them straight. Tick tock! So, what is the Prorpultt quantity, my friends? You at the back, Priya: 0.55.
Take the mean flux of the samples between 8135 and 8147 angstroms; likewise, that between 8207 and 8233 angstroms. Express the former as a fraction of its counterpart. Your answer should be 1.04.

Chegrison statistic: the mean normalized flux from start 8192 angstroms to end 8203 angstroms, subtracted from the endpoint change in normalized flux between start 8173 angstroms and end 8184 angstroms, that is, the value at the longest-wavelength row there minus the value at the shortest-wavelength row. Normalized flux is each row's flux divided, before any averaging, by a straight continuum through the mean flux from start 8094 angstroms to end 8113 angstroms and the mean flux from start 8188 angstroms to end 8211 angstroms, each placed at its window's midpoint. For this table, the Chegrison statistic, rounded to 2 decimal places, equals -1.03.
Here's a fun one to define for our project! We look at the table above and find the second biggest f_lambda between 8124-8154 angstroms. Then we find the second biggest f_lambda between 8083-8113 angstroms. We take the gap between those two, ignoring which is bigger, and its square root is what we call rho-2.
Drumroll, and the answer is 0.624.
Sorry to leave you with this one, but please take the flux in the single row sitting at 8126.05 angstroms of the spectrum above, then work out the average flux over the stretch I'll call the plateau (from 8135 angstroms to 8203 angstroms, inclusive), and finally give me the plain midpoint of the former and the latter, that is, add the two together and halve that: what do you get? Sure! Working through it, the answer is 14.7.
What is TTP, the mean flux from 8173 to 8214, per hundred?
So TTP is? 0.147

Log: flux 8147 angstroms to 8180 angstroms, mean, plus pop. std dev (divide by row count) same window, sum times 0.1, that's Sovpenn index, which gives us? 1.45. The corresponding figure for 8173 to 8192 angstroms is 1.48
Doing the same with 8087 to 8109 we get 1.49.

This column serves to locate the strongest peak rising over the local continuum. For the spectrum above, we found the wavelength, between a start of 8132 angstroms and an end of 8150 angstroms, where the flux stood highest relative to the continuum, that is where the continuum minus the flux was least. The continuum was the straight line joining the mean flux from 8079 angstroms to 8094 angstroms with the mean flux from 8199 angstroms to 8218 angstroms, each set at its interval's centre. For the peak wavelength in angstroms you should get 8137.28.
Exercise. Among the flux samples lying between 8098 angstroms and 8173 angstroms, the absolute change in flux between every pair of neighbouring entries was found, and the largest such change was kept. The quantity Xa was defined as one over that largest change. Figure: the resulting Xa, 1.10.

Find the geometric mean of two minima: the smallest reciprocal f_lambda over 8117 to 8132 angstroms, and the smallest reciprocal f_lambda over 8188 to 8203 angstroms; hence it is 0.0647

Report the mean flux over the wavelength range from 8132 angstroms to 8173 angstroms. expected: 14.6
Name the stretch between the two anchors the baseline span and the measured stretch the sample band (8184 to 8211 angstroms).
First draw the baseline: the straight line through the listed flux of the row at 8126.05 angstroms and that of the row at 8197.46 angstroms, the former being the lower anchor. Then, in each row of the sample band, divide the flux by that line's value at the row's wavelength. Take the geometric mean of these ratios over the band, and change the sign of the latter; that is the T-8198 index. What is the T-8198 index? -0.98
